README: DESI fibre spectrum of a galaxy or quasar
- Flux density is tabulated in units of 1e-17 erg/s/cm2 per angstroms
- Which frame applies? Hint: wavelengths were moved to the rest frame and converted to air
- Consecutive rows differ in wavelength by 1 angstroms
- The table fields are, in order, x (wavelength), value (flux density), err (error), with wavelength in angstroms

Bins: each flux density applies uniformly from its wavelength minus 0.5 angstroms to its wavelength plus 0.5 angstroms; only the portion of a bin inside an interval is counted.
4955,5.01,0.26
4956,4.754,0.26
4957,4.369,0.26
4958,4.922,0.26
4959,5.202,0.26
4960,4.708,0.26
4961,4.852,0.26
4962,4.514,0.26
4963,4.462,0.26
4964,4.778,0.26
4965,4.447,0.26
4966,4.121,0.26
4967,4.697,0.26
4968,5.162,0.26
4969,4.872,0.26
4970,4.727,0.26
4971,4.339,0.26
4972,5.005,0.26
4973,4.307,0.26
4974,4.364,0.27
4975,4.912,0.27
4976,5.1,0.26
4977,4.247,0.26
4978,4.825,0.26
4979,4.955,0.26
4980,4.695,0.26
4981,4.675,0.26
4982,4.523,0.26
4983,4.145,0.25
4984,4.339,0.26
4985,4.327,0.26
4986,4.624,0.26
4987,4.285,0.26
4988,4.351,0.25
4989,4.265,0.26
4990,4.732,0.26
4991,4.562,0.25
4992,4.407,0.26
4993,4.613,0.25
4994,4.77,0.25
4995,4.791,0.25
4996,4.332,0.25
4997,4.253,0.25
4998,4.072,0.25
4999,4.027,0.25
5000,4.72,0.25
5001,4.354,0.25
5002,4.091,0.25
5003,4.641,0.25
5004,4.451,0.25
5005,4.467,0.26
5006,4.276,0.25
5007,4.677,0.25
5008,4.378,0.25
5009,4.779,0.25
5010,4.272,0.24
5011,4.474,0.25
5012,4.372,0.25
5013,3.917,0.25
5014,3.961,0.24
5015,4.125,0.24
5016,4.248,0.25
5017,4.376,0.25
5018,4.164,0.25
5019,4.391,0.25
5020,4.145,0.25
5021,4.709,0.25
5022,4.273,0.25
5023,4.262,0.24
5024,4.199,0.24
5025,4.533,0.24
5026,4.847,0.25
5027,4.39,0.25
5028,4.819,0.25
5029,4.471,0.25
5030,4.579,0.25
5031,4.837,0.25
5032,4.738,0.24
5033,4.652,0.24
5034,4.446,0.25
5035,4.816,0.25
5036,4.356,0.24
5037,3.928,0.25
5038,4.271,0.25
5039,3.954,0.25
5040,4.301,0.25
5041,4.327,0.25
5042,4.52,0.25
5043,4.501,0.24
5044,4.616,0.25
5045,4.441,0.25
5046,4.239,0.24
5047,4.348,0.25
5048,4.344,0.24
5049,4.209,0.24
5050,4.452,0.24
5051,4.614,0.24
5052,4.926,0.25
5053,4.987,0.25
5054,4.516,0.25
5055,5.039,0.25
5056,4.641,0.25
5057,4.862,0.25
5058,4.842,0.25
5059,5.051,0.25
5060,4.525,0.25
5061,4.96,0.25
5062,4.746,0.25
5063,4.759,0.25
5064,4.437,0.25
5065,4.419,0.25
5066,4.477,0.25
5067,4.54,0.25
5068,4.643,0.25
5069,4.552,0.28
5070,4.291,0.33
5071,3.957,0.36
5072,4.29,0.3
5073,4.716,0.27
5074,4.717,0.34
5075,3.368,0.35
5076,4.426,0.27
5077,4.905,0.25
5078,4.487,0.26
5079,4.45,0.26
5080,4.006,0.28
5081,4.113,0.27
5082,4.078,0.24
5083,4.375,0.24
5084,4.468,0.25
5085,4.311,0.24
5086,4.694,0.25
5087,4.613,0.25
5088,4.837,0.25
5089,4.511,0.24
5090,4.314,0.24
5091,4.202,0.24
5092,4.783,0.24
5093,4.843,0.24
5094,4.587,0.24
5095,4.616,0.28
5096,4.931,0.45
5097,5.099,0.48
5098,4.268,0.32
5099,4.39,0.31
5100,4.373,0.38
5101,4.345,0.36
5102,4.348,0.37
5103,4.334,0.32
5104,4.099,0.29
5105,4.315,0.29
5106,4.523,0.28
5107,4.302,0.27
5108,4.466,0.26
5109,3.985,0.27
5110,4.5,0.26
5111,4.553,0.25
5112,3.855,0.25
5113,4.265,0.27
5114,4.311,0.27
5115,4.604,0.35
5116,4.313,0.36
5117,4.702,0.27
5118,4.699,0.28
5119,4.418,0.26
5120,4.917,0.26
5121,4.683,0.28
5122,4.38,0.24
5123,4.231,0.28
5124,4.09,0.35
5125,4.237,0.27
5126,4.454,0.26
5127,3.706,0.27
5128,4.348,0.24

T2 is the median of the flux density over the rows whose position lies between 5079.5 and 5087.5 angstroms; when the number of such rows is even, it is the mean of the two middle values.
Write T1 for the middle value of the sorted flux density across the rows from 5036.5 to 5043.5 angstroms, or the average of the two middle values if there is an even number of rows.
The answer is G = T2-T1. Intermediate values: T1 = 4.30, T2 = 4.34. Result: 0.0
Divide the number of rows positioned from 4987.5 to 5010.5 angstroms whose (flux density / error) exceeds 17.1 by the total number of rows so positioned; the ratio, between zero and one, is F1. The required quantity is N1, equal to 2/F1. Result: 2.7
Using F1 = 0.74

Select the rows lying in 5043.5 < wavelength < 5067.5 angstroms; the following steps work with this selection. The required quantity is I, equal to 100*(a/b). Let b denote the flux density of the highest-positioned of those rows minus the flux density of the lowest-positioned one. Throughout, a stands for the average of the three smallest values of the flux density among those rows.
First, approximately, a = 4.26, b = -0.1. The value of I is -5611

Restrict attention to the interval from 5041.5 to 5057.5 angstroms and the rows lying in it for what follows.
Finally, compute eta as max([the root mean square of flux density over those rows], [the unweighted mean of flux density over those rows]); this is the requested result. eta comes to 4.59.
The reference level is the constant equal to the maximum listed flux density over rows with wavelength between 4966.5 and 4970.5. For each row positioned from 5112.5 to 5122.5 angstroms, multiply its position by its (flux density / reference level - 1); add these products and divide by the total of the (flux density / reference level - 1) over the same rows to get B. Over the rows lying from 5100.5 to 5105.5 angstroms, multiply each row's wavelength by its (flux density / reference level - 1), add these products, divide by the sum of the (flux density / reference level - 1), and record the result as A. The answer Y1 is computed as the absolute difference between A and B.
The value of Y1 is 14.0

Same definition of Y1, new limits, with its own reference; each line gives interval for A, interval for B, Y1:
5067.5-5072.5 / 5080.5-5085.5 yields 12.5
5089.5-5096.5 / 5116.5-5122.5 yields 27.3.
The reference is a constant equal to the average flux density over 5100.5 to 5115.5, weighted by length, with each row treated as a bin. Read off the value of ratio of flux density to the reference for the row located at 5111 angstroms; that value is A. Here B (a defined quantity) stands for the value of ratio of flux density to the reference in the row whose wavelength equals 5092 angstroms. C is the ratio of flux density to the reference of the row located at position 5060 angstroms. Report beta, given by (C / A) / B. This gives 0.90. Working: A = 1.05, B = 1.107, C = 1.05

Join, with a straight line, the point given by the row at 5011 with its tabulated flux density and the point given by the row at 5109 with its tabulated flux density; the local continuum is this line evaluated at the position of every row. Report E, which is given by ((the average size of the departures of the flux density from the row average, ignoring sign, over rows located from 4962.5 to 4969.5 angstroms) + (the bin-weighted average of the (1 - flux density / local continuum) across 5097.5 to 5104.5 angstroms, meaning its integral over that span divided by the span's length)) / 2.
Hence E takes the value 0.10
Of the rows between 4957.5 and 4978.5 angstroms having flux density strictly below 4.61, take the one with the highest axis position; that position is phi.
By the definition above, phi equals 4977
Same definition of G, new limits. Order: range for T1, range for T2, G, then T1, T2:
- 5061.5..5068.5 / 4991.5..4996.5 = 0.1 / 4.54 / 4.61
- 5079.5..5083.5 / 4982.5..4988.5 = 0.2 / 4.10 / 4.33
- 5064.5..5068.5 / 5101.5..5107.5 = -0.2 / 4.51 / 4.32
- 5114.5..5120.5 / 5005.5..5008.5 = -0.3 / 4.65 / 4.38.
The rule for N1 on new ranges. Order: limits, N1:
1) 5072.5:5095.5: 2.9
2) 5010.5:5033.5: 2.7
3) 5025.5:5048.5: 2.3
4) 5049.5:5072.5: 2.4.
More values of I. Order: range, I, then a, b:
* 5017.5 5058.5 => 591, 4.01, 0.7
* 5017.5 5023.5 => 4276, 4.19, 0.1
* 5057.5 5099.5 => -836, 3.78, -0.5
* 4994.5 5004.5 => -1195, 4.06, -0.3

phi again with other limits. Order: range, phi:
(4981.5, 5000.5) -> 4999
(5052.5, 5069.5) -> 5069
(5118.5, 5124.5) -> 5124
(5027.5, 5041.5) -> 5041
